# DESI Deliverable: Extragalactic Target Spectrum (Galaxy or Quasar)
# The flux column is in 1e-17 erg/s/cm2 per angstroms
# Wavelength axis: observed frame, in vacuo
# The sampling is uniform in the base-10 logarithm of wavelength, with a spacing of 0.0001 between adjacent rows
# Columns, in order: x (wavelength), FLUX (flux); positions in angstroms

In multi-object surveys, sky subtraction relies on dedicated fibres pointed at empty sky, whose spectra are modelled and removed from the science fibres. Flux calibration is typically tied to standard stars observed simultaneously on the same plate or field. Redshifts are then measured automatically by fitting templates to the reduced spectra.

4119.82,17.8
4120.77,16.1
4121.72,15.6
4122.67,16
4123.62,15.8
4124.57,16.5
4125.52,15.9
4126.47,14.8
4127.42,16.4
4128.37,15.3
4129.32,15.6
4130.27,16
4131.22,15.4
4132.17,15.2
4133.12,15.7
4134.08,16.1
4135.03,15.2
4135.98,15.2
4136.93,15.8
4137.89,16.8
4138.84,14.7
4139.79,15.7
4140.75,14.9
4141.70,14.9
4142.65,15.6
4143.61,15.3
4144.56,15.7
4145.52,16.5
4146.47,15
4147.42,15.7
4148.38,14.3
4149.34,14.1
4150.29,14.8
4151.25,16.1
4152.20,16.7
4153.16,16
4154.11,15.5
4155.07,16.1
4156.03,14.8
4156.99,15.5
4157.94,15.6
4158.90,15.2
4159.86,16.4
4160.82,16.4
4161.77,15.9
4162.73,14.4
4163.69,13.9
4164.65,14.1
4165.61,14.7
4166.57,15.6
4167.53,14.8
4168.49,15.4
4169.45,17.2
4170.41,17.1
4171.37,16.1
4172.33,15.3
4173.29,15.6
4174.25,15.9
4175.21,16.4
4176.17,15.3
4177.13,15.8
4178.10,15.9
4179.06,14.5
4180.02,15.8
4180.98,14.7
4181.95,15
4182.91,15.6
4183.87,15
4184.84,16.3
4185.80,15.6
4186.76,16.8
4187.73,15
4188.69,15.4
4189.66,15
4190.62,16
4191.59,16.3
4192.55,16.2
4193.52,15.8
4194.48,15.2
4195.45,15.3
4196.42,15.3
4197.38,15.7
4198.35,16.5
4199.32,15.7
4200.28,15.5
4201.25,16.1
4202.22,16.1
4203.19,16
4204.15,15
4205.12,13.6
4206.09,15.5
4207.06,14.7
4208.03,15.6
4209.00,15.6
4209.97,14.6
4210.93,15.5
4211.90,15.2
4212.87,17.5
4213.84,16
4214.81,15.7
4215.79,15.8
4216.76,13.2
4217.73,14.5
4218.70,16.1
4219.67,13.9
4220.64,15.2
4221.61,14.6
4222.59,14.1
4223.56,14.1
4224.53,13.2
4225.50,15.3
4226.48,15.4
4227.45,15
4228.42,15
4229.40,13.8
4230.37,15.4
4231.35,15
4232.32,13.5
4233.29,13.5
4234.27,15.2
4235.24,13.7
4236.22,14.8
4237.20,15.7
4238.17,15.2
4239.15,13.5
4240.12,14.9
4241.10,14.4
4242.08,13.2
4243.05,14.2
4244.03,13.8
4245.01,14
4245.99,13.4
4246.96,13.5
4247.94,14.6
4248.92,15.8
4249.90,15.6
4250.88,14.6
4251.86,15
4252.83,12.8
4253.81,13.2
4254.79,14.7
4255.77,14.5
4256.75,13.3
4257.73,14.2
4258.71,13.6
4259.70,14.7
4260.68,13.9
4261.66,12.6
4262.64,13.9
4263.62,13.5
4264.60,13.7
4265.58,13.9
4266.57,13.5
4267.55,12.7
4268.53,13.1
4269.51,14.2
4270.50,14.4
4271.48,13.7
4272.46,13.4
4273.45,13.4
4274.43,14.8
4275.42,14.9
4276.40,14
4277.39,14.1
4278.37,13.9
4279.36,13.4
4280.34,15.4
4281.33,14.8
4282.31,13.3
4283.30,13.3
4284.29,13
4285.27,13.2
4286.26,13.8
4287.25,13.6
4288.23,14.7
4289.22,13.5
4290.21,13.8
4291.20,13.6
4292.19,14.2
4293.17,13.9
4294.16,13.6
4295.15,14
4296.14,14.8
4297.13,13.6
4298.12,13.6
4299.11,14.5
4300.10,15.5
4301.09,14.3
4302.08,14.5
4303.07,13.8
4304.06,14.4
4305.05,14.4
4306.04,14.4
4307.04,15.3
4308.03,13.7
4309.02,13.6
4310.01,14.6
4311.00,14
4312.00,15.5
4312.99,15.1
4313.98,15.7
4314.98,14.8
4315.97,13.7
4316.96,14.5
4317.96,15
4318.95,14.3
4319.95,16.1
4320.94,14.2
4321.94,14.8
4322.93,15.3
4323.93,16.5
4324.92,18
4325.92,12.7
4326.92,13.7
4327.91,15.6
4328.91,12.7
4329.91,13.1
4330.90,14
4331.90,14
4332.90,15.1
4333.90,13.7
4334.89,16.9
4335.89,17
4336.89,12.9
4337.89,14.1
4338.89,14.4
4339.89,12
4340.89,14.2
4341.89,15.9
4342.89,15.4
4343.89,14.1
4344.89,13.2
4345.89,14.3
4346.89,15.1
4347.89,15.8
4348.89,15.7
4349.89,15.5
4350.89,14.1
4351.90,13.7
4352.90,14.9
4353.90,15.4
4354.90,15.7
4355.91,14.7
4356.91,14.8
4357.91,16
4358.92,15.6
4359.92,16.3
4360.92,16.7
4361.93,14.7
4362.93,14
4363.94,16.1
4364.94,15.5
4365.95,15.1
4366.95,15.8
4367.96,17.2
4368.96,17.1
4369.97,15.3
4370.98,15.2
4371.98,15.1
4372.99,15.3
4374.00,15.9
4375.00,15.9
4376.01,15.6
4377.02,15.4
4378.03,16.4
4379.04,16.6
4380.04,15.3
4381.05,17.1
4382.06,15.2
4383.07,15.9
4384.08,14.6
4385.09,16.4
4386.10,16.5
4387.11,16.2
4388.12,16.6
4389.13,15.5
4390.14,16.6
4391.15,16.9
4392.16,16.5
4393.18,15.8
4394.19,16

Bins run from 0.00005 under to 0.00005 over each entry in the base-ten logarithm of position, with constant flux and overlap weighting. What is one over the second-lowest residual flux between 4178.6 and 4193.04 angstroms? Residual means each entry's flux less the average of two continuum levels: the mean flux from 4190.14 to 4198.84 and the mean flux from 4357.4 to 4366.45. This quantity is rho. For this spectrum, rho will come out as -1.0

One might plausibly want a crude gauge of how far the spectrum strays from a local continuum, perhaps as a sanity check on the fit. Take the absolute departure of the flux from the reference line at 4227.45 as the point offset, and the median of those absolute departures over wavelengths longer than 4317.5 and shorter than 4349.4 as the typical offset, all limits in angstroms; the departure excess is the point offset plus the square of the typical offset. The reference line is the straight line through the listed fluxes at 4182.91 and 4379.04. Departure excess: 5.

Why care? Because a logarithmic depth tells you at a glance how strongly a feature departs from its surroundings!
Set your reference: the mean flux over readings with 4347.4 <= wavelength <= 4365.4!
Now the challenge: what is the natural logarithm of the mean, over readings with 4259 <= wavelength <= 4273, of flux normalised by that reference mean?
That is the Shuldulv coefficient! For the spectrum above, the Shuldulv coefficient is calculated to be -0.11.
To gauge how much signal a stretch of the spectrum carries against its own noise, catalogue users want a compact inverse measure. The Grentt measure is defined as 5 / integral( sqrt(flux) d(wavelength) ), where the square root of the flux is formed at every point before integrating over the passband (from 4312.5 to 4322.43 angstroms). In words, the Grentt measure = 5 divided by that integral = 0.131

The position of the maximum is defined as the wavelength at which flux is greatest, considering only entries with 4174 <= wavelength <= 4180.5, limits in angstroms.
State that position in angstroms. 4175.21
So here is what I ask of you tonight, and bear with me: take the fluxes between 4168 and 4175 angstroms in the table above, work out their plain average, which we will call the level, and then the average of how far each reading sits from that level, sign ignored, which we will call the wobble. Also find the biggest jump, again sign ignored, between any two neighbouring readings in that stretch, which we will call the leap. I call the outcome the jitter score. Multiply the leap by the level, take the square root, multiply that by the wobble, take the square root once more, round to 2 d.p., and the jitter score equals 1.82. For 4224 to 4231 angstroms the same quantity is 1.98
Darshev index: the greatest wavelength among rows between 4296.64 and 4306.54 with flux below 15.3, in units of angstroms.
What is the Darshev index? 4306.04 angstroms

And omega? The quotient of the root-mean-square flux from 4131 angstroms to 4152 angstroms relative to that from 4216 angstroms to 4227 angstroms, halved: 0.530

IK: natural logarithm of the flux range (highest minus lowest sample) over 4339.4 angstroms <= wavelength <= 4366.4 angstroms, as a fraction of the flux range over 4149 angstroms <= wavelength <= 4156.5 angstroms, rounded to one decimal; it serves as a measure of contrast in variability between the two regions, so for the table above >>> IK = 0.6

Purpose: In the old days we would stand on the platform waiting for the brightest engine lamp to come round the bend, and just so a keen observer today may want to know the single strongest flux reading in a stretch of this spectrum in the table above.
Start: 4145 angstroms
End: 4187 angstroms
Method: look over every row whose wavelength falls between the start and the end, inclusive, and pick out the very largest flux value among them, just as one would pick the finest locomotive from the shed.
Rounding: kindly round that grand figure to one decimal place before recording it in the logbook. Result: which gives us 17.2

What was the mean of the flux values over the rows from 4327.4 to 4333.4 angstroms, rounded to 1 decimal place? 14.1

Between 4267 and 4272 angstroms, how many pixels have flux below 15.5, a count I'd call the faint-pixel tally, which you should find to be 5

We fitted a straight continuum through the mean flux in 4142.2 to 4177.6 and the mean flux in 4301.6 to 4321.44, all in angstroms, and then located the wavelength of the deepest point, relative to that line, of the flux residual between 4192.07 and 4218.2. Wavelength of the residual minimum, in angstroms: 4216.76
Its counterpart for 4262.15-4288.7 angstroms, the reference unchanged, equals 4267.55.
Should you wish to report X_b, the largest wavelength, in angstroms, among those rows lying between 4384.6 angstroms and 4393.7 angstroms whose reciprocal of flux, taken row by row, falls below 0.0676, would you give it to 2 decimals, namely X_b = 4393.18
